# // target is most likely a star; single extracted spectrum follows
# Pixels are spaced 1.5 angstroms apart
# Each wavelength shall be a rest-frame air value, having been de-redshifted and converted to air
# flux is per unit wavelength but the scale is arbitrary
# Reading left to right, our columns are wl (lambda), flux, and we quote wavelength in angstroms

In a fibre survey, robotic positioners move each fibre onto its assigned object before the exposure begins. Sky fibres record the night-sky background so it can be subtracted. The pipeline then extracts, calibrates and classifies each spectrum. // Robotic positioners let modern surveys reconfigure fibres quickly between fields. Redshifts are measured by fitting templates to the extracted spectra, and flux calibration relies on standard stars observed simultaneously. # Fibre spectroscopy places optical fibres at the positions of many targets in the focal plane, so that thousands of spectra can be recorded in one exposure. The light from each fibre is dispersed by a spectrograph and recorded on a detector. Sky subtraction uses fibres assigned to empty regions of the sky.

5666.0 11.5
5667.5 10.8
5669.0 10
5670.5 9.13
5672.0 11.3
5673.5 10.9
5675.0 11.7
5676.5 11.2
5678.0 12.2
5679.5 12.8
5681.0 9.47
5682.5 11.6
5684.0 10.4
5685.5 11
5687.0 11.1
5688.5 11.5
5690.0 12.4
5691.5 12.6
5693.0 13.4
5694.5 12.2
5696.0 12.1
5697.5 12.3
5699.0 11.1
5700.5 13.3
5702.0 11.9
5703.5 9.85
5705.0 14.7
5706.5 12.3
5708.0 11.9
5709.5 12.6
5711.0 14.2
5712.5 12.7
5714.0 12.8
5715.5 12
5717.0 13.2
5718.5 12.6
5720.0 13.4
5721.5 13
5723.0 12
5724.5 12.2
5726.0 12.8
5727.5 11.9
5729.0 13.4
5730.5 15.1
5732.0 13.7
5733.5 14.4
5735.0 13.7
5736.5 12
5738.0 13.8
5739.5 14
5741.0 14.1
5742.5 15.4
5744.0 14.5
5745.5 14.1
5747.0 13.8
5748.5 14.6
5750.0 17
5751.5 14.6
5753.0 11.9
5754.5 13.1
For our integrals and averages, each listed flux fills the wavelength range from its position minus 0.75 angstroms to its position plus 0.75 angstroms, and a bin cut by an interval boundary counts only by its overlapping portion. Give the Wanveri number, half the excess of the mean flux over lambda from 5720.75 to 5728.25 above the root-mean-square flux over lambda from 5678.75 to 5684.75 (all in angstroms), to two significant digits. 0.62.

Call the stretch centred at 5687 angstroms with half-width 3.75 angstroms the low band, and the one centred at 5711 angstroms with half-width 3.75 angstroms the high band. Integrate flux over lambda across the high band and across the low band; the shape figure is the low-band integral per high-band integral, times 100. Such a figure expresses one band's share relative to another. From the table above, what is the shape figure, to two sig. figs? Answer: 88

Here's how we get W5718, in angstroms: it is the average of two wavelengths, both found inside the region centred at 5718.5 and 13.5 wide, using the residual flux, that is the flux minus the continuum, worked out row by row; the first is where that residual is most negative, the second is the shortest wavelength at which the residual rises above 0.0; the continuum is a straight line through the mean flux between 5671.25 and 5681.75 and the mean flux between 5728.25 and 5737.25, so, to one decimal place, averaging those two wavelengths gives 5720.0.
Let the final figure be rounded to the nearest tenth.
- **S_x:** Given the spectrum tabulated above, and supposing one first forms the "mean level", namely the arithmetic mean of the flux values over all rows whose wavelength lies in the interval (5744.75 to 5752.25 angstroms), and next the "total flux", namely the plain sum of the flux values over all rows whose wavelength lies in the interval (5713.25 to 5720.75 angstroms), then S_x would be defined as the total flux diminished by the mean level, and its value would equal 49.2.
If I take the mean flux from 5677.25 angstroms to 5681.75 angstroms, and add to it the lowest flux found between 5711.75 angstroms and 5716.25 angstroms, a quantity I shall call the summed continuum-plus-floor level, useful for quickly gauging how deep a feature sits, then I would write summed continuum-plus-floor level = 23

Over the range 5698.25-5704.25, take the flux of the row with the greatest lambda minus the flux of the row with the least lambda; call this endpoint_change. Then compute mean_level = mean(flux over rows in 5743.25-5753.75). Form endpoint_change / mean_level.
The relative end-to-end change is -0.09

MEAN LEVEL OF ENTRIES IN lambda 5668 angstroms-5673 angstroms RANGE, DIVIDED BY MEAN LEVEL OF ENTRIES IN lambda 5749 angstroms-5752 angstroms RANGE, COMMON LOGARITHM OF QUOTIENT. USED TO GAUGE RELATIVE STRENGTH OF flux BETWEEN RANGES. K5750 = -0.19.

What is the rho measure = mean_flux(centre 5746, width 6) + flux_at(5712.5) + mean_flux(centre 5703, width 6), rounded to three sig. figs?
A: 39.4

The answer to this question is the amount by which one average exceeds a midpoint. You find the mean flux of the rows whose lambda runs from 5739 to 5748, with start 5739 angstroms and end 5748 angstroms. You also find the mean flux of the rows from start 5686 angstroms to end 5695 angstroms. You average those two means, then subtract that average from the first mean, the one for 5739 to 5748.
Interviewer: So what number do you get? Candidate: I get 1.1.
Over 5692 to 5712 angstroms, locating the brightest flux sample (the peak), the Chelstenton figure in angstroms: 5705.0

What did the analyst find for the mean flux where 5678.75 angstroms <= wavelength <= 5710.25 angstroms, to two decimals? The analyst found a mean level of 11.93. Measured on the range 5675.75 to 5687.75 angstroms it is 11.22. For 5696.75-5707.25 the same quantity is 12.21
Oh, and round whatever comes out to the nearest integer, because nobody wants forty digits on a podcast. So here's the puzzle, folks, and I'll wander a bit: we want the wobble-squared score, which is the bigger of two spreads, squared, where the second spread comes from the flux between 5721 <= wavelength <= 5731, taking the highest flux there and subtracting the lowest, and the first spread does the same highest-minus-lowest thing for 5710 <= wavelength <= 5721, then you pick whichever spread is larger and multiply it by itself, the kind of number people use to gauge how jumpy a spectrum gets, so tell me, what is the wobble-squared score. 10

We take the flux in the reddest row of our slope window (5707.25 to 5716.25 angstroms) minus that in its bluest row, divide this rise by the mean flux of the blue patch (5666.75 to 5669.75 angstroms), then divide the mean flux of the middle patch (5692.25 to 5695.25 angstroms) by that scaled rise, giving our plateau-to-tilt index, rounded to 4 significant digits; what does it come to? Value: 1331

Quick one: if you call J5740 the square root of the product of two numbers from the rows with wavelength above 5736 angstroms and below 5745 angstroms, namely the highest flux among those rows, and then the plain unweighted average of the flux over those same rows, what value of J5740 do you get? 14.7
